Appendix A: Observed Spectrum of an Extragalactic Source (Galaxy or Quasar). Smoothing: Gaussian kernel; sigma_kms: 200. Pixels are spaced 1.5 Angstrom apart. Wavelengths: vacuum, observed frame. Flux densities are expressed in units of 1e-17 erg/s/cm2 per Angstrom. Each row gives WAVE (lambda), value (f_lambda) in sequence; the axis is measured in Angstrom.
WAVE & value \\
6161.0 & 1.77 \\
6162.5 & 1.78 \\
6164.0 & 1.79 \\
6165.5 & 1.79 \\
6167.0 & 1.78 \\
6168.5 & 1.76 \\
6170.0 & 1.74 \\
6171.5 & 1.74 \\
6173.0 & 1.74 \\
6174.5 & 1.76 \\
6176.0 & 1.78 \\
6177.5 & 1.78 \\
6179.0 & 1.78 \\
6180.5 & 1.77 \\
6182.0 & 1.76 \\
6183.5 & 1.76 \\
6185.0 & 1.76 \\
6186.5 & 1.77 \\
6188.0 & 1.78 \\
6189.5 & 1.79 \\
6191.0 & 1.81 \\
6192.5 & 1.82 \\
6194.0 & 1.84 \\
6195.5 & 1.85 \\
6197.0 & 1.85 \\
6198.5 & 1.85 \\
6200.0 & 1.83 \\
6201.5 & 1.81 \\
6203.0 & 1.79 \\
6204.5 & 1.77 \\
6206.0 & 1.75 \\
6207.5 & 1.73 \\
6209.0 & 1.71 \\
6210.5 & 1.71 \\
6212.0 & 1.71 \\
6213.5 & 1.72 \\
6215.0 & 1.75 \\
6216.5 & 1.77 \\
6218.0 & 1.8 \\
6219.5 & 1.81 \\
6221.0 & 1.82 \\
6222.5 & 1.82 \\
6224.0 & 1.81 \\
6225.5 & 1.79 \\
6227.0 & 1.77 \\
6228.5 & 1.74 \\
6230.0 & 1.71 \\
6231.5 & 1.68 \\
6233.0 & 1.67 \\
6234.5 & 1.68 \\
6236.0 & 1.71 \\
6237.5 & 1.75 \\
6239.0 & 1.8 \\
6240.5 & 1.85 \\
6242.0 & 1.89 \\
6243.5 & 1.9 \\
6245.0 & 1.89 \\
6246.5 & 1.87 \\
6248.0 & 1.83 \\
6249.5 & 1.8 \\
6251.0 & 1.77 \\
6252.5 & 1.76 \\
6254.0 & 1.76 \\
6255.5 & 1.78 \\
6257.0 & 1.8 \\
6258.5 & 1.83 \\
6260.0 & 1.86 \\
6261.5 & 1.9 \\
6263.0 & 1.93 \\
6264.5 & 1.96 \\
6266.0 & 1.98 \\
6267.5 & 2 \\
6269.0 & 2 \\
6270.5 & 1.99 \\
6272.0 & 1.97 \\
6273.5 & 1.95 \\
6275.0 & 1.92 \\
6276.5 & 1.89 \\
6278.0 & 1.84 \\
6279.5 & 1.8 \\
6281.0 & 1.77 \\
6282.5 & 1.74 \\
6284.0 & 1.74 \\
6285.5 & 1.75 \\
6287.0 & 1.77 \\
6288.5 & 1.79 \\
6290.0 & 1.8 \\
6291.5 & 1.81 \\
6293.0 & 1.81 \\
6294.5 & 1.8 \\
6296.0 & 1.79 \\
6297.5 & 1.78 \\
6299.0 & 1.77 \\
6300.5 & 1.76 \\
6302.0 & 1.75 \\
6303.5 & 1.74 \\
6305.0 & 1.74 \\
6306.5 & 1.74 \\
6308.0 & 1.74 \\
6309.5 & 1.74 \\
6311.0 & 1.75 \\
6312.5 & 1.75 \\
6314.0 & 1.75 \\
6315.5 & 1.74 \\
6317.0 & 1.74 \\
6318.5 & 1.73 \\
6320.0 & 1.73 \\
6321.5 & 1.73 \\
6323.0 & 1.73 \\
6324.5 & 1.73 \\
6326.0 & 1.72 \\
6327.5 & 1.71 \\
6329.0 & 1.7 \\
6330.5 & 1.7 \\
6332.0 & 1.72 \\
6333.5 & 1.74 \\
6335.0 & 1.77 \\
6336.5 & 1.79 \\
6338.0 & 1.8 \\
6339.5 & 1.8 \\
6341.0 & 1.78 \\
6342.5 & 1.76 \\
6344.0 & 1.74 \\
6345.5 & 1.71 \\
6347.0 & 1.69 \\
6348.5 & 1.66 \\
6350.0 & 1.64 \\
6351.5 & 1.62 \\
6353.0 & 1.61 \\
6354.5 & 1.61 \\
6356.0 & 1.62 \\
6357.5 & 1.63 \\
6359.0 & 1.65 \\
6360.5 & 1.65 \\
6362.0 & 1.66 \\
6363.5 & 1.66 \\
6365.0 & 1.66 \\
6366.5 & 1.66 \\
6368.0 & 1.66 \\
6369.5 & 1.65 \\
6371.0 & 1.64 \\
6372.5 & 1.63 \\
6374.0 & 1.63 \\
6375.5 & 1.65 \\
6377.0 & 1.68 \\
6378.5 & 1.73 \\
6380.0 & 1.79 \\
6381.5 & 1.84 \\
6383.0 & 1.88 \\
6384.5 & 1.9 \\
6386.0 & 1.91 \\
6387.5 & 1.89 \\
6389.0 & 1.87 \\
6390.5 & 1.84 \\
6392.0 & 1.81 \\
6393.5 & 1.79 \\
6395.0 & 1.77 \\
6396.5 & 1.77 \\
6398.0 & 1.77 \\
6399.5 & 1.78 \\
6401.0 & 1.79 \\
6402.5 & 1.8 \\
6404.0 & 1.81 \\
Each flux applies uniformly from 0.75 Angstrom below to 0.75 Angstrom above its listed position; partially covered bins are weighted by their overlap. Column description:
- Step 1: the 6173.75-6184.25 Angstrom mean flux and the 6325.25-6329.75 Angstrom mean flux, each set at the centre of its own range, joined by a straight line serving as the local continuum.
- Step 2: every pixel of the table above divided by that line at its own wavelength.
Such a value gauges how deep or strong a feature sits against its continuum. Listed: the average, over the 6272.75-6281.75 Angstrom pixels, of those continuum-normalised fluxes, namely 1.076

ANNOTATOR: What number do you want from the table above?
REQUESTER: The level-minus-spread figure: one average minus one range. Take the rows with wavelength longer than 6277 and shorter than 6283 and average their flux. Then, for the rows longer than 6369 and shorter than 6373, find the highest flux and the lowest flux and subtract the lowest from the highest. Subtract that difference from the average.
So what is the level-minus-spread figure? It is 1.77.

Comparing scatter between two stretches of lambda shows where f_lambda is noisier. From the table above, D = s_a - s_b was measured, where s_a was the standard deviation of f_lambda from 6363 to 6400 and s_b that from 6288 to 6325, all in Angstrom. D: 0.07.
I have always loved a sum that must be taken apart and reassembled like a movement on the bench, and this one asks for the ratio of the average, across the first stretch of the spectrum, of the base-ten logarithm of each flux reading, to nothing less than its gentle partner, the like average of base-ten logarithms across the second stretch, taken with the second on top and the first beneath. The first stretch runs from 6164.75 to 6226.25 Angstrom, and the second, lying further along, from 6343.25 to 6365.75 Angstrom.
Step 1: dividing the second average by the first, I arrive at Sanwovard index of 0.87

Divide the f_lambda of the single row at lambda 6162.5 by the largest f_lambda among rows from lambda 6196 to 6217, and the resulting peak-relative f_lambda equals 0.962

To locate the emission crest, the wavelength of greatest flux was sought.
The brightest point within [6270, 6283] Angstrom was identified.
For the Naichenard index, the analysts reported 6270.5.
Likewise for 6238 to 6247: 6243.5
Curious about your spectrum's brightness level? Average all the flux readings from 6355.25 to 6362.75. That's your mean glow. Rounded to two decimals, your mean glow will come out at 1.64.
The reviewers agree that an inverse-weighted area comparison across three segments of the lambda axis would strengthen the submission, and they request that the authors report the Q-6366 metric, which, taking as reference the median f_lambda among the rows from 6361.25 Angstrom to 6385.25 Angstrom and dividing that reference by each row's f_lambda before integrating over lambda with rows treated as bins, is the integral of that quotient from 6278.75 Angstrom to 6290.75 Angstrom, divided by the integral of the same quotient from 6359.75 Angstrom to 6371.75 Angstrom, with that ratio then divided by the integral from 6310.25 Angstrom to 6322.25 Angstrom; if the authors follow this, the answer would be 0.0817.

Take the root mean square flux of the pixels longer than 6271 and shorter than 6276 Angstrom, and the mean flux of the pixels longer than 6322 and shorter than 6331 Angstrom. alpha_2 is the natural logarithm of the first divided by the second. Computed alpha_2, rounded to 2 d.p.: 0.13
